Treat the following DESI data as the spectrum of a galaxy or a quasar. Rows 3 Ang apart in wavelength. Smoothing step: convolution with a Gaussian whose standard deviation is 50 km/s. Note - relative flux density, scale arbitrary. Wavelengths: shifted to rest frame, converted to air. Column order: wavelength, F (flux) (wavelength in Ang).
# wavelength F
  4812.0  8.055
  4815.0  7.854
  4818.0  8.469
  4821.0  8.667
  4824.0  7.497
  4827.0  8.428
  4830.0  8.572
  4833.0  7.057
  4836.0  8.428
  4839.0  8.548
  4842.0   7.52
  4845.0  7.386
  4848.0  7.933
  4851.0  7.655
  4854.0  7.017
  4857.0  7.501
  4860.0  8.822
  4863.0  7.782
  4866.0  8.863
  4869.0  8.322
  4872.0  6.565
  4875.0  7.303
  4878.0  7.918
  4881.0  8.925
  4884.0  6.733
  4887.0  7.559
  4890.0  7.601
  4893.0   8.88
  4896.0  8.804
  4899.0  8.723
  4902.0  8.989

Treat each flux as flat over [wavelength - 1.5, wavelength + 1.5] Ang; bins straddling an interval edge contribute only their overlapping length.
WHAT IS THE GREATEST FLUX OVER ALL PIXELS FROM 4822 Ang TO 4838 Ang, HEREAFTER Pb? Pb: 8.572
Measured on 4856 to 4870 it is 8.863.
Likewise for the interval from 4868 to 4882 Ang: 8.925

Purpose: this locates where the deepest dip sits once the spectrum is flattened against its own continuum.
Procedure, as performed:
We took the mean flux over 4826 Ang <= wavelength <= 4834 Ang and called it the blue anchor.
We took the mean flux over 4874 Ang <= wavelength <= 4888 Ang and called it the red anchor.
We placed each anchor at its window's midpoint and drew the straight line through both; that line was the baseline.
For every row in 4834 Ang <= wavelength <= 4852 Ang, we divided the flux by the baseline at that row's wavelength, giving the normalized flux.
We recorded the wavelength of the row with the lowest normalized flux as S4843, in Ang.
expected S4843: 4845.0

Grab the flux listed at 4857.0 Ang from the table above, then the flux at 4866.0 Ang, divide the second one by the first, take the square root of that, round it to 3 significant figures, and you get 1.09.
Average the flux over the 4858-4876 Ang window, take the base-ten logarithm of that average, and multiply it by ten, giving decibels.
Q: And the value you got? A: 9.00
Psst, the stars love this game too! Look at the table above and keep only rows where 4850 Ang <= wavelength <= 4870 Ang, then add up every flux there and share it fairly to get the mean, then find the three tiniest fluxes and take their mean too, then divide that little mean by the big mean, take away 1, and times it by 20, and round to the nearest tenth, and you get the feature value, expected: -1.5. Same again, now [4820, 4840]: -1.2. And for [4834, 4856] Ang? -1.2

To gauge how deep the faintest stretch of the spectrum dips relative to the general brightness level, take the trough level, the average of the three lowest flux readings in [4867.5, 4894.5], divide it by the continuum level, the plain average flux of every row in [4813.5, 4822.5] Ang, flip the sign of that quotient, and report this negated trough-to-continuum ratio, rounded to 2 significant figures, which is -0.82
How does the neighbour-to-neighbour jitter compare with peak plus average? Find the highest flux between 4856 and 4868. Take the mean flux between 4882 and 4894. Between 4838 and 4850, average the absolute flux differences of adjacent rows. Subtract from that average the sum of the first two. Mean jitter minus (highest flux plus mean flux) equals -16.0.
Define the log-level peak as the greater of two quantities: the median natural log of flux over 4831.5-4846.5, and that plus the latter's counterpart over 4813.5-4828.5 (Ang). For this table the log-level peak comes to 4.15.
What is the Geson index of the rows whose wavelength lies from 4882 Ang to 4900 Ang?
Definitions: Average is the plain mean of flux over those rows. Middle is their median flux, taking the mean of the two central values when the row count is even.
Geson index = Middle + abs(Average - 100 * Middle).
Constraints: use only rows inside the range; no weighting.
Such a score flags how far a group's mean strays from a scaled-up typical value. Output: 816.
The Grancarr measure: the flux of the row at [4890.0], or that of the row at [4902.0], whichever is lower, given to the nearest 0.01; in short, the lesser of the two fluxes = 7.60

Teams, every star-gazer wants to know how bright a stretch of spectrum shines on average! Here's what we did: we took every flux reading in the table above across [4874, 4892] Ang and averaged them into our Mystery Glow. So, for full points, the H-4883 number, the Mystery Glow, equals 7.7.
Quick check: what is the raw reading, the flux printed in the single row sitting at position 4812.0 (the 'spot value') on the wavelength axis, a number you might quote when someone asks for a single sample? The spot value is 8.055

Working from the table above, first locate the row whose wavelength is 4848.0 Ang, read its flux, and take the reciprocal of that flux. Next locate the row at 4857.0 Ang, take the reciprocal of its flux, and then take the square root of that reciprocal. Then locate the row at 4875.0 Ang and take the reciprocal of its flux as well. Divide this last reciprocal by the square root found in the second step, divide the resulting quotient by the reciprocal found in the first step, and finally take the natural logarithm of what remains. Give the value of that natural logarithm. 1.09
